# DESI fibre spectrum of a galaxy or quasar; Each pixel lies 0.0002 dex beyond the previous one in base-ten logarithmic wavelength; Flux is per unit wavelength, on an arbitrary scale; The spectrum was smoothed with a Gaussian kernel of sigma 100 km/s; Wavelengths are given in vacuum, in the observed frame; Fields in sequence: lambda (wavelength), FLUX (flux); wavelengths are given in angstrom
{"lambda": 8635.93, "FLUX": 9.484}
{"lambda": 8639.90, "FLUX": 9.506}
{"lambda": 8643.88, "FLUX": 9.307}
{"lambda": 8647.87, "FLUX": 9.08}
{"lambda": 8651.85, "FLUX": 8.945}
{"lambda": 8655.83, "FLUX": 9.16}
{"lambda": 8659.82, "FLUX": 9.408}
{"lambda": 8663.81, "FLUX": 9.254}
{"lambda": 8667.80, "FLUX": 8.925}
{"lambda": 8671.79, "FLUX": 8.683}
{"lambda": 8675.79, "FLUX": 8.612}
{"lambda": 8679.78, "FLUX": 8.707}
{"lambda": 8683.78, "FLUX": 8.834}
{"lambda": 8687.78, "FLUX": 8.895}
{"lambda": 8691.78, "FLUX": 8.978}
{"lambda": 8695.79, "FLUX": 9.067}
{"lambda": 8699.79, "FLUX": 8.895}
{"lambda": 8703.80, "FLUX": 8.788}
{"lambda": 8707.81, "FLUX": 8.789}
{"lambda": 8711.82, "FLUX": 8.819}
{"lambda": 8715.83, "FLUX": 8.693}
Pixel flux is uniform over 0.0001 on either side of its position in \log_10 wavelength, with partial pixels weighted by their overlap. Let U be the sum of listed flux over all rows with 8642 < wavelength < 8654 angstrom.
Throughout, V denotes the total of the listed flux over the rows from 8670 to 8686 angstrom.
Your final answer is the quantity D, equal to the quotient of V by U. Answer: 1.3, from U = 27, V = 35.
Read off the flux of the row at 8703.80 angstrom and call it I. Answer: 8.788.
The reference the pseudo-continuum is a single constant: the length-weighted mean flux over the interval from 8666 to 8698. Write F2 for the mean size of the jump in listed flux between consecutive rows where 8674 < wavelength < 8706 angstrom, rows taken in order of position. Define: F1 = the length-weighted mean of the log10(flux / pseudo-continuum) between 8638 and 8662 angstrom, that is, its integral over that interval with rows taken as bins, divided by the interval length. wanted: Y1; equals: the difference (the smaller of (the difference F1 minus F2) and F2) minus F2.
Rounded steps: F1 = 0.019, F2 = 0.10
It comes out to -0.19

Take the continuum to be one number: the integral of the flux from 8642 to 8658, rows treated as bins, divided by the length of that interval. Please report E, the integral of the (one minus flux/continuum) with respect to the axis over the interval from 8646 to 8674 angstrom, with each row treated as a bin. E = 0.2 angstrom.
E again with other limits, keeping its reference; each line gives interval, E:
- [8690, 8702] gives 0.2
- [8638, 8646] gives -0.2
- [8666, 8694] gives 1.0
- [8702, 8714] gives 0.4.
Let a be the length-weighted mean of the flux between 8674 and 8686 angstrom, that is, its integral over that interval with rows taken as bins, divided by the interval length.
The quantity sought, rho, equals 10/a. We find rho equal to 1.15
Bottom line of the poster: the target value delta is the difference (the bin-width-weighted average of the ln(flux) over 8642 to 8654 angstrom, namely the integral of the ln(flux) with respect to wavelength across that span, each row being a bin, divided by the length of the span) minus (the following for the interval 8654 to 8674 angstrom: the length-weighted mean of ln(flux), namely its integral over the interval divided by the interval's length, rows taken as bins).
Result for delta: 0.004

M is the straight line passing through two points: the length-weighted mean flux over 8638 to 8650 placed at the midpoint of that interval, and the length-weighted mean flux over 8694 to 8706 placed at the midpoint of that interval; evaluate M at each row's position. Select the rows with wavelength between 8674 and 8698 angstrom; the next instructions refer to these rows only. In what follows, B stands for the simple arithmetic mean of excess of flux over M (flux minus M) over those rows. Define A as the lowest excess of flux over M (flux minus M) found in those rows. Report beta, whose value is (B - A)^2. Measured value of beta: 0.092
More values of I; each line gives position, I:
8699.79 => 8.895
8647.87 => 9.08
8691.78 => 8.978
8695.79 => 9.067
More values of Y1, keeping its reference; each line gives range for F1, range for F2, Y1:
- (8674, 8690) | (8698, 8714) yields -0.10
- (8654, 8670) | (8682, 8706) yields -0.19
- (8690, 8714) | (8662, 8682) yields -0.37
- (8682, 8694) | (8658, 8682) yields -0.35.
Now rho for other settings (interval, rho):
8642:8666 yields 1.09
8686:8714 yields 1.12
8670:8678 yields 1.16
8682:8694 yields 1.12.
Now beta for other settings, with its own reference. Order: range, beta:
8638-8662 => 0.076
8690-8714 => 0.008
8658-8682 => 0.078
